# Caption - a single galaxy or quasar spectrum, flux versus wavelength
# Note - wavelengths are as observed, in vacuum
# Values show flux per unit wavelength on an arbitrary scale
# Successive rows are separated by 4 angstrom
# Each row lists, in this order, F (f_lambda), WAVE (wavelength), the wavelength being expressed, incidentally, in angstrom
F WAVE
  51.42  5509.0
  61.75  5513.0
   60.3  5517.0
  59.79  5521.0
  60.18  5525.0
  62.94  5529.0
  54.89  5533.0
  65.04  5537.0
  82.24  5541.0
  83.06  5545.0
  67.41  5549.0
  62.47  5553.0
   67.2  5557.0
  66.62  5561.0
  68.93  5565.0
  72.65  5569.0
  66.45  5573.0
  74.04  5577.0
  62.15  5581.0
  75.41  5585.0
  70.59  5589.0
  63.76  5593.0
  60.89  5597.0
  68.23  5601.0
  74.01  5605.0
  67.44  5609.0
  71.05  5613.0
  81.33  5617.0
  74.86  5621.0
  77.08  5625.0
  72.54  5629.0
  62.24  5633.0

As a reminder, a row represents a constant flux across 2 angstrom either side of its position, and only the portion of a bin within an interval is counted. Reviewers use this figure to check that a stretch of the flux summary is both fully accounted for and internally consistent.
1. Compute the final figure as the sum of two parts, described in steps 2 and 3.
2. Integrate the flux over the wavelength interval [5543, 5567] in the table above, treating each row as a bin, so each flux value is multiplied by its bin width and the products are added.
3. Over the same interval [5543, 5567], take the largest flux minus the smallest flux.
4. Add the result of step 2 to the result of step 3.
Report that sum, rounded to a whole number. 1683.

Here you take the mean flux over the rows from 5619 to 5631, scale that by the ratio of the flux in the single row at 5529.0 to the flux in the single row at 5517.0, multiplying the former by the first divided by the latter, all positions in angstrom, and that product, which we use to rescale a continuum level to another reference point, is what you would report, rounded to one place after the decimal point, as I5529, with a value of 78.1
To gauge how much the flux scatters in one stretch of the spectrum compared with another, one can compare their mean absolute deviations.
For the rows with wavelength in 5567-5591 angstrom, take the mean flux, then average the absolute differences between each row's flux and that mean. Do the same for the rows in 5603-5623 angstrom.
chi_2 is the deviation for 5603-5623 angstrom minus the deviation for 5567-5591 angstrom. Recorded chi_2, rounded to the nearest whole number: 0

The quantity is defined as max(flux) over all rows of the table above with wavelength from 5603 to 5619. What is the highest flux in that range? 81.33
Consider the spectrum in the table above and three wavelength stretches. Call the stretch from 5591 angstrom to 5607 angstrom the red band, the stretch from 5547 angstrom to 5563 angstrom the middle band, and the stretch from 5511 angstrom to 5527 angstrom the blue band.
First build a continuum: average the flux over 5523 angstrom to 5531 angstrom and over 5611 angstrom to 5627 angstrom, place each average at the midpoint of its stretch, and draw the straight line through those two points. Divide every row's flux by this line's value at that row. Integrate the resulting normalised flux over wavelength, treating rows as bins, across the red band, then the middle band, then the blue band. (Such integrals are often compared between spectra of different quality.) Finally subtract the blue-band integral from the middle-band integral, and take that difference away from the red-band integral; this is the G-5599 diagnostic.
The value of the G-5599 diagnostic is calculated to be 14.7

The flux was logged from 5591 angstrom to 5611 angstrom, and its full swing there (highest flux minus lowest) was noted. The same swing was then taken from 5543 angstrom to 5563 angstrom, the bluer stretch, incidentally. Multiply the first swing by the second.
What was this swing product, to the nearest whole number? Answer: 270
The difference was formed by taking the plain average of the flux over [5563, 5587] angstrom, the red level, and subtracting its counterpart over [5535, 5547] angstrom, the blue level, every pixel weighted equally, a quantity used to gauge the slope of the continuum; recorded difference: -7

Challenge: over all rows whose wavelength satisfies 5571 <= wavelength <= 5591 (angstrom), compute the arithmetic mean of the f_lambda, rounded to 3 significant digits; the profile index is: 69.7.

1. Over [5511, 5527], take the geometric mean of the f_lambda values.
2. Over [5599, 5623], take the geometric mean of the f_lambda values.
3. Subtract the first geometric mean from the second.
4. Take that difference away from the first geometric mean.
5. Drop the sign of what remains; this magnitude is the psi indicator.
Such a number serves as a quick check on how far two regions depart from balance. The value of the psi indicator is 48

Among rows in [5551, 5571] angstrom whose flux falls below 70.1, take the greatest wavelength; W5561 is 5565.0 angstrom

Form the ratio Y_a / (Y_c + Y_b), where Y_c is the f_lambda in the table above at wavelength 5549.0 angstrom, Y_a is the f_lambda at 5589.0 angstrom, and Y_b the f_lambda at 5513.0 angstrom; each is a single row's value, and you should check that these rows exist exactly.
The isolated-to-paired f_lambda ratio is 0.547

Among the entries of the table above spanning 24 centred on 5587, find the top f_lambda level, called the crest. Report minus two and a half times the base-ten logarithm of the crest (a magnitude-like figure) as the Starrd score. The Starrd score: -4.69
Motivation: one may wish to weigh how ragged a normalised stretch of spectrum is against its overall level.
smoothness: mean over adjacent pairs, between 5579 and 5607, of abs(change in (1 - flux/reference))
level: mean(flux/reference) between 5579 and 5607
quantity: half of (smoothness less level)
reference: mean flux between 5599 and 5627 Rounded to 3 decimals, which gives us -0.416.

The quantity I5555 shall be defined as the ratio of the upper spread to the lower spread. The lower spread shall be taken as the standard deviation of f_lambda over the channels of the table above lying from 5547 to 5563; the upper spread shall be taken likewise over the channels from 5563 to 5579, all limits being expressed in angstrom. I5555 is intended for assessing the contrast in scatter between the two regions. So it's 1.49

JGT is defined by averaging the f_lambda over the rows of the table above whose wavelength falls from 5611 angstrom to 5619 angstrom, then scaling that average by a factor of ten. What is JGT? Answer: 762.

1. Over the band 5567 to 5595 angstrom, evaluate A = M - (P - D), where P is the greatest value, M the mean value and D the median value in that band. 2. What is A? 64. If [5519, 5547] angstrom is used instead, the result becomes 47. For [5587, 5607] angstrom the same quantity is 62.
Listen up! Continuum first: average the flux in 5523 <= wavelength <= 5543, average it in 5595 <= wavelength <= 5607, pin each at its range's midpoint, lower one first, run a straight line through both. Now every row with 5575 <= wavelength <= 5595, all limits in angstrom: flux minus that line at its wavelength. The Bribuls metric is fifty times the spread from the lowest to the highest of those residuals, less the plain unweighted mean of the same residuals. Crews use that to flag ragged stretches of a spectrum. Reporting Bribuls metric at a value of 653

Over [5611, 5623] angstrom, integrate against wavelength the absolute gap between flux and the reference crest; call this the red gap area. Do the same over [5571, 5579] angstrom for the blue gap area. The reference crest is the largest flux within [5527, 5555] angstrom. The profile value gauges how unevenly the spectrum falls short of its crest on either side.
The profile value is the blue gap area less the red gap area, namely 15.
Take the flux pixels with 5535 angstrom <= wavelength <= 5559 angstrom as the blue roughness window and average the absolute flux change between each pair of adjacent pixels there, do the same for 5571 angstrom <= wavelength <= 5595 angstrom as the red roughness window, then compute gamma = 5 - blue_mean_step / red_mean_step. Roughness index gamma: 4.02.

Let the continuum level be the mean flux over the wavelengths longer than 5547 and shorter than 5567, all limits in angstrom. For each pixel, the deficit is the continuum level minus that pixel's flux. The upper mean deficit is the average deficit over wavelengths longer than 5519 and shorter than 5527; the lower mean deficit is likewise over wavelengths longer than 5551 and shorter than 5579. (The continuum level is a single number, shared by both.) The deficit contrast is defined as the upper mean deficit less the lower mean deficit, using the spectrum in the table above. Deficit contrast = 8.4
